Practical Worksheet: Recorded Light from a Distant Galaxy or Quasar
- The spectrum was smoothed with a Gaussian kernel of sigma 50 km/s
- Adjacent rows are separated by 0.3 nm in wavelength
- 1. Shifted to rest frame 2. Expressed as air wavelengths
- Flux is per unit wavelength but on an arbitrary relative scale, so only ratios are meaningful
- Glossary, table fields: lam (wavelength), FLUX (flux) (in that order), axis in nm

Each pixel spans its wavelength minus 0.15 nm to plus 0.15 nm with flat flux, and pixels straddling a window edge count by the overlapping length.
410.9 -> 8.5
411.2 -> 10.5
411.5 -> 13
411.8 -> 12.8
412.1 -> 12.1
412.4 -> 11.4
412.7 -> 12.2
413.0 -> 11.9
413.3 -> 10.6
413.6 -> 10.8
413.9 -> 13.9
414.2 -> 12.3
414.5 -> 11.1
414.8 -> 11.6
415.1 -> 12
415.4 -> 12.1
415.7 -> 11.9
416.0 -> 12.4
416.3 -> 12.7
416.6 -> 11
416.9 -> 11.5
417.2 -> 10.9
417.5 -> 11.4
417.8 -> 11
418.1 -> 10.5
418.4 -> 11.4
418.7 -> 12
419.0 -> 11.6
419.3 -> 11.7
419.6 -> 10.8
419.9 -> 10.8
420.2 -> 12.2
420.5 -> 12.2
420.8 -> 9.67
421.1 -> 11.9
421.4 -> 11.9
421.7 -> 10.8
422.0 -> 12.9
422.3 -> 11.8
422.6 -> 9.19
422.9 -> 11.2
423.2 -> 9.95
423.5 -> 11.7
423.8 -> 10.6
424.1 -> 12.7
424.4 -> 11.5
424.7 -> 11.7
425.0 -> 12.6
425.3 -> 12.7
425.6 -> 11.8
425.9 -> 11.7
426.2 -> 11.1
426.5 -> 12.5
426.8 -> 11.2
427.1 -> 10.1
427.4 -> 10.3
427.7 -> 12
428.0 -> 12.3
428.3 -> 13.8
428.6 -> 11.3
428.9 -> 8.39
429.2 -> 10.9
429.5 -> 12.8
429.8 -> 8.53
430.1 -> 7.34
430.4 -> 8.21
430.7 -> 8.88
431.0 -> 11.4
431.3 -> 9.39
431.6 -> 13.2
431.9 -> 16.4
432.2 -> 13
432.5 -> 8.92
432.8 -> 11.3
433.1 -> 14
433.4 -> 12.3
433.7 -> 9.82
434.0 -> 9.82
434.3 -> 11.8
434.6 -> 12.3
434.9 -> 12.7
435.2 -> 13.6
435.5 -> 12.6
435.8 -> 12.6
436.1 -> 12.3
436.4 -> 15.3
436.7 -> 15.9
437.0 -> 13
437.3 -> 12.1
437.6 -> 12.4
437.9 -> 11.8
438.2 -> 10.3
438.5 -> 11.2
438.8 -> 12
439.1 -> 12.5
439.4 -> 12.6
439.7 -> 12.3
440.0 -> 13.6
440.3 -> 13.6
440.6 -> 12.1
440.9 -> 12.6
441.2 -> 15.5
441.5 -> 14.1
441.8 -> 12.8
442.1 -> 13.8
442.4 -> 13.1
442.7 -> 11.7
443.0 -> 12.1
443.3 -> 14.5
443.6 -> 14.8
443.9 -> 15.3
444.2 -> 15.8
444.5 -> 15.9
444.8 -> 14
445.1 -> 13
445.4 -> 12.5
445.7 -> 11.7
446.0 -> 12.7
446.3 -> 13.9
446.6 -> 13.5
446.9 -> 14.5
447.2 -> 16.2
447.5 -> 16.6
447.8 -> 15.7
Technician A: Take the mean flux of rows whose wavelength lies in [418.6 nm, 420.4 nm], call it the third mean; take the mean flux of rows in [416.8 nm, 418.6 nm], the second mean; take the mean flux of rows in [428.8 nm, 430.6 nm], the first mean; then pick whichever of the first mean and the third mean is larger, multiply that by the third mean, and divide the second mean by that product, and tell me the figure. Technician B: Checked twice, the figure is 0.0838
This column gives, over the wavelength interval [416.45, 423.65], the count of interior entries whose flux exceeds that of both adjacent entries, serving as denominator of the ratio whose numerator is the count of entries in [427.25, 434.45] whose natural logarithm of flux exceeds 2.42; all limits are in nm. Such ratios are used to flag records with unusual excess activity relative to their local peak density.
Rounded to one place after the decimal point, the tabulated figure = 2.2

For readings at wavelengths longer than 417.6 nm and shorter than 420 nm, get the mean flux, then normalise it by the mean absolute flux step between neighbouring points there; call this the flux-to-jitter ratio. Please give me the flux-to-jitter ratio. 23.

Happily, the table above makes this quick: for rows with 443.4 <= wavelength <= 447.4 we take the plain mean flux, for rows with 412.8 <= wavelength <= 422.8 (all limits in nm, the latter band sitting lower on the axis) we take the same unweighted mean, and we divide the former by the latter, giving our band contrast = 1.23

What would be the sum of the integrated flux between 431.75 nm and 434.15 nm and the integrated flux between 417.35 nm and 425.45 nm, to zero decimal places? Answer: 121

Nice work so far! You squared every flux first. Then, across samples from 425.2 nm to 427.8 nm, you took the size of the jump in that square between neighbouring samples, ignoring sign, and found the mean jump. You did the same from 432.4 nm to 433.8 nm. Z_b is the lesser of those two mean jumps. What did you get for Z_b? 21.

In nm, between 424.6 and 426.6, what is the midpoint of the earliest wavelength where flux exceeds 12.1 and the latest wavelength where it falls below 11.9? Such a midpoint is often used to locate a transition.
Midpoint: 425.60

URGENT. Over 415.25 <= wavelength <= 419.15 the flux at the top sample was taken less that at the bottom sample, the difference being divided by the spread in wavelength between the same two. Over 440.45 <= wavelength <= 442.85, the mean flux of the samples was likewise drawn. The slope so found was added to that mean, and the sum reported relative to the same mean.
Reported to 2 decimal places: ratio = 0.99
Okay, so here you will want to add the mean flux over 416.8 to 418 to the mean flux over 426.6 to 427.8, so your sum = 22.1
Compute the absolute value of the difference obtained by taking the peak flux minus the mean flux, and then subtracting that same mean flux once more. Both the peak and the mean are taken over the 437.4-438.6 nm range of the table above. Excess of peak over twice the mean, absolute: 10.5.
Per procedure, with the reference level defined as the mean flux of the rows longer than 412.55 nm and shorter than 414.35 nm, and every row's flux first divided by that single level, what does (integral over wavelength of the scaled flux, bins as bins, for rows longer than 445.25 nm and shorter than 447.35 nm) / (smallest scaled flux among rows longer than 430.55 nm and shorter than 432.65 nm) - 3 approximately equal 0.21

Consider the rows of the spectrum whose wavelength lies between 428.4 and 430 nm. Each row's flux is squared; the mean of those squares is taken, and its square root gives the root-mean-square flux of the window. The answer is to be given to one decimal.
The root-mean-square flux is 10.5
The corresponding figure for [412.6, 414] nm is 11.9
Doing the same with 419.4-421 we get 11.2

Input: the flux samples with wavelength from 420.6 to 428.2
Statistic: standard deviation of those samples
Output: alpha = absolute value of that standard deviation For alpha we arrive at 1.0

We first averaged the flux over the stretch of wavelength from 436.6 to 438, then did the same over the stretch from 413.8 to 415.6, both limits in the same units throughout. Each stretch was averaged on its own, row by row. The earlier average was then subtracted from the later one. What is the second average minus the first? -0.87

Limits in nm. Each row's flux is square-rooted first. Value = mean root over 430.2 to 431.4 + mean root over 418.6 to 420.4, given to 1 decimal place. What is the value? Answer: 6.5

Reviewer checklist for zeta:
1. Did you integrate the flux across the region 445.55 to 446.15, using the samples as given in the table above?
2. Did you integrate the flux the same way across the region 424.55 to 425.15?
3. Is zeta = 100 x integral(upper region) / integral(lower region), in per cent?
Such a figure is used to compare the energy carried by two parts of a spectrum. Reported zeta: 100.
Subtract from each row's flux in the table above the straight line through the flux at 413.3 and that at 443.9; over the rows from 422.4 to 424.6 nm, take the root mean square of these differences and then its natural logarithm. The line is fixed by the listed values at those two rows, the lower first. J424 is 0.4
